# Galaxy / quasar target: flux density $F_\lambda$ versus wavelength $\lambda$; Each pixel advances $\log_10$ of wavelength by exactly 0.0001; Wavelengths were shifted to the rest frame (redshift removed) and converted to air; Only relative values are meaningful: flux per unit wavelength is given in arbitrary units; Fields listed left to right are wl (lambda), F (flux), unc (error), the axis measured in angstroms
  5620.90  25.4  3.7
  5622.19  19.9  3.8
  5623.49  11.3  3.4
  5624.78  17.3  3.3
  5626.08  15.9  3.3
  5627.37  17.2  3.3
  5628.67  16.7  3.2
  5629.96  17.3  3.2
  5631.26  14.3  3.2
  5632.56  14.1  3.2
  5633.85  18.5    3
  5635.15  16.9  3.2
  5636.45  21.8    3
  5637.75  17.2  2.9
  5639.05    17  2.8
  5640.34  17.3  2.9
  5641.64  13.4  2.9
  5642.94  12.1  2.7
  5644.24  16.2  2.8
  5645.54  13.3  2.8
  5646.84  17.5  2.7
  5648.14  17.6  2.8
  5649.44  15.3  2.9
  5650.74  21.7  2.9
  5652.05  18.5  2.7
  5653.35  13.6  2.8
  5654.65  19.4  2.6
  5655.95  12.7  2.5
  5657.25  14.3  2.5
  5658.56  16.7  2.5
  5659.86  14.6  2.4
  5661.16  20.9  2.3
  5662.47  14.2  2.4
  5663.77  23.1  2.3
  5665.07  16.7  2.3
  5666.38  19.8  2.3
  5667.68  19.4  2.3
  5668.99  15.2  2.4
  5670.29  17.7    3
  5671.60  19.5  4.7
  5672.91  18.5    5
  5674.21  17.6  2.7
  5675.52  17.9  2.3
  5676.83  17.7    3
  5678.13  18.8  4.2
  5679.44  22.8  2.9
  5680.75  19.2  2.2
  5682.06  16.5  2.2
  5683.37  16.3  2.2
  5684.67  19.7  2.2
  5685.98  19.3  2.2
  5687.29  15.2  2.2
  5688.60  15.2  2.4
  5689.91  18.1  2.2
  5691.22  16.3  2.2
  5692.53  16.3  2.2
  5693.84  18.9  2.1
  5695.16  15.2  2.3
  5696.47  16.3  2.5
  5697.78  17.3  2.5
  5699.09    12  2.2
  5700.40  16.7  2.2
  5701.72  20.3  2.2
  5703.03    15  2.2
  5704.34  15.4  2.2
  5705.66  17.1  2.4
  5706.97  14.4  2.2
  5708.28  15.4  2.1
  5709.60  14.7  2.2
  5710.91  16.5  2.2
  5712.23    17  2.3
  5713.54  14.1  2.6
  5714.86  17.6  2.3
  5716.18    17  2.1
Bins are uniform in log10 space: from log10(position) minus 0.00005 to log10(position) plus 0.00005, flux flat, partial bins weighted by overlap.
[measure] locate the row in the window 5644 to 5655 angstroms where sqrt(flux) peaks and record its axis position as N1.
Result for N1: 5650.74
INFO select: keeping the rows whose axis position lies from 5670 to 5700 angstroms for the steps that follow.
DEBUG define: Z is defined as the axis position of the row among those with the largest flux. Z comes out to 5679.44 angstroms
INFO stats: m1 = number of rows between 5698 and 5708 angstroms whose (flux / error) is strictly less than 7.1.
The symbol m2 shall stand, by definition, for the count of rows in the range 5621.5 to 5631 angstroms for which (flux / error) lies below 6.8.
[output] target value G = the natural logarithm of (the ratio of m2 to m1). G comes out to 0.6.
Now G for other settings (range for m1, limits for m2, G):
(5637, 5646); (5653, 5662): -0.3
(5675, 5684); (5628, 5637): 1.1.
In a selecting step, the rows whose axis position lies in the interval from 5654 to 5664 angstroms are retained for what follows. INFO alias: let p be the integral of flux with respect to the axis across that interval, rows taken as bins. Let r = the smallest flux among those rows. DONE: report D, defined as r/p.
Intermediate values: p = 167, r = 12.7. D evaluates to 0.076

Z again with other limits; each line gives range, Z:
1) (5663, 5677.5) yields 5663.77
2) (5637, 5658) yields 5650.74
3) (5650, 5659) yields 5650.74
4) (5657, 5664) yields 5663.77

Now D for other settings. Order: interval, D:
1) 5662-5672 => 0.078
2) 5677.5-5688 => 0.078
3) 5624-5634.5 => 0.082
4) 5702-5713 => 0.083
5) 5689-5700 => 0.067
